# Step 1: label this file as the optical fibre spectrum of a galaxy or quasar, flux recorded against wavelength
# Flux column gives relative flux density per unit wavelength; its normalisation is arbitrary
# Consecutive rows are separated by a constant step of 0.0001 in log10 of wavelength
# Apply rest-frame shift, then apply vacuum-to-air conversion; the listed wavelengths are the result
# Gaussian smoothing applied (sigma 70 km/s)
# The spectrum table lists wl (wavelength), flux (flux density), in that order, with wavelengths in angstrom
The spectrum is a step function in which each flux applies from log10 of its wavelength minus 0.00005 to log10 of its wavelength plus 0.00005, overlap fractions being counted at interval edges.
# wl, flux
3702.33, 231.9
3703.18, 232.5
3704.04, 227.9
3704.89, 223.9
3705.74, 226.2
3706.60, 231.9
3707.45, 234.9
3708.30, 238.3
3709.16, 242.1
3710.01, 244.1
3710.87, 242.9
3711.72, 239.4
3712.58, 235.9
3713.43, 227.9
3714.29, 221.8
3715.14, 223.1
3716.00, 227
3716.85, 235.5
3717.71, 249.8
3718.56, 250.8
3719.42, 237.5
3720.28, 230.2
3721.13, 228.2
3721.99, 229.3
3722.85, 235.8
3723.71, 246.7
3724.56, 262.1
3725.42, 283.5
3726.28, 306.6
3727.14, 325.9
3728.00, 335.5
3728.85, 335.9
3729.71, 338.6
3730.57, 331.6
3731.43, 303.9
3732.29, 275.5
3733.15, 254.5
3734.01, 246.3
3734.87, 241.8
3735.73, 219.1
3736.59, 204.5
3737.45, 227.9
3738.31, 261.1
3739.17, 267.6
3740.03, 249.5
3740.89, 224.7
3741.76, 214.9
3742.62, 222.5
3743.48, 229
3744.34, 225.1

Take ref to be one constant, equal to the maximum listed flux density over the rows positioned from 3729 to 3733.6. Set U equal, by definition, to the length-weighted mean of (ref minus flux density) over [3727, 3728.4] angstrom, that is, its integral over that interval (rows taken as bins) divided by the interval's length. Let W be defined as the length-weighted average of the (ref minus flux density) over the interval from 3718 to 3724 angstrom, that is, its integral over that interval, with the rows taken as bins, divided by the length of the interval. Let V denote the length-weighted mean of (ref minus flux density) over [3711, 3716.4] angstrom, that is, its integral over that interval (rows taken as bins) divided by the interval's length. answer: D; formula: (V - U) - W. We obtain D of 0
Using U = 7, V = 109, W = 102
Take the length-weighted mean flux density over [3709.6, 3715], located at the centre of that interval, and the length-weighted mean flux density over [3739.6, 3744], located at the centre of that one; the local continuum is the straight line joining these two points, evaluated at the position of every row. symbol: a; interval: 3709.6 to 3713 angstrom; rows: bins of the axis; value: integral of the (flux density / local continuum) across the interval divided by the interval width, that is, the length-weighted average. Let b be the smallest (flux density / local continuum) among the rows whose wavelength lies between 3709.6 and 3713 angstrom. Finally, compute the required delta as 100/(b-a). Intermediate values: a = 1.02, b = 1.01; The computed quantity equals -5979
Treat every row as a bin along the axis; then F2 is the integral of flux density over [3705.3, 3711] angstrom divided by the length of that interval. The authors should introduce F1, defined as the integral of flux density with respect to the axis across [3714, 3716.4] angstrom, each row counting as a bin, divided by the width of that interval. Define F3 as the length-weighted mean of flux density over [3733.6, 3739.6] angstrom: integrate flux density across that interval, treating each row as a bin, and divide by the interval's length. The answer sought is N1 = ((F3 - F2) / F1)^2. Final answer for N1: 0.00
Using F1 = 224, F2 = 237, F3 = 238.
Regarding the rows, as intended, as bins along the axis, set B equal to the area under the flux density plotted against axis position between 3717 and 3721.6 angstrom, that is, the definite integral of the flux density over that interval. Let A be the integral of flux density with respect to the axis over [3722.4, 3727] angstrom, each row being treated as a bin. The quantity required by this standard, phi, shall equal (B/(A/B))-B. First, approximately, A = 1243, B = 1099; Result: -127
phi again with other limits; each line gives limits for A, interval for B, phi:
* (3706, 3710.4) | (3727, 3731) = 373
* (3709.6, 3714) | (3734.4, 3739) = 30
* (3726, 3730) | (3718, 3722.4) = -220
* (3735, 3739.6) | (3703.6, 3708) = -74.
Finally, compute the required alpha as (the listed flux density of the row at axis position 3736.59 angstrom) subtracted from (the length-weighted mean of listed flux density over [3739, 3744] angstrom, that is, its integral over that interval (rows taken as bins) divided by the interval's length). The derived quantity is 28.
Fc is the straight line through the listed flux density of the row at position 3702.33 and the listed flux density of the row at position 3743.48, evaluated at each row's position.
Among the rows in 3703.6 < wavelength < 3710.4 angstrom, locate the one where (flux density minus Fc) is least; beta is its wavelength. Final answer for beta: 3704.89 angstrom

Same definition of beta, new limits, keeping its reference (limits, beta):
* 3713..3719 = 3714.29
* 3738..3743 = 3741.76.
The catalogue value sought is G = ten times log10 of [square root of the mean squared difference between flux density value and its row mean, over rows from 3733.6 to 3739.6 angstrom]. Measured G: 13.2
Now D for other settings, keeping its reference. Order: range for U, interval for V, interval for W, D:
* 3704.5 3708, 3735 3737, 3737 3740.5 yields -75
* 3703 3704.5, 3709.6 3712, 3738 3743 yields -111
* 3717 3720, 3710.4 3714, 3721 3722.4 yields -101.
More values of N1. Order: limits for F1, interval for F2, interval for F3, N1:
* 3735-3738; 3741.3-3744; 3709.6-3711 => 0.01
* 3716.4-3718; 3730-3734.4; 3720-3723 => 0.05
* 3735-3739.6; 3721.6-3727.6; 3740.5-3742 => 0.05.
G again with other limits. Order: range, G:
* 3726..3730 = 10.7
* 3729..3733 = 14.0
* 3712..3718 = 9.5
